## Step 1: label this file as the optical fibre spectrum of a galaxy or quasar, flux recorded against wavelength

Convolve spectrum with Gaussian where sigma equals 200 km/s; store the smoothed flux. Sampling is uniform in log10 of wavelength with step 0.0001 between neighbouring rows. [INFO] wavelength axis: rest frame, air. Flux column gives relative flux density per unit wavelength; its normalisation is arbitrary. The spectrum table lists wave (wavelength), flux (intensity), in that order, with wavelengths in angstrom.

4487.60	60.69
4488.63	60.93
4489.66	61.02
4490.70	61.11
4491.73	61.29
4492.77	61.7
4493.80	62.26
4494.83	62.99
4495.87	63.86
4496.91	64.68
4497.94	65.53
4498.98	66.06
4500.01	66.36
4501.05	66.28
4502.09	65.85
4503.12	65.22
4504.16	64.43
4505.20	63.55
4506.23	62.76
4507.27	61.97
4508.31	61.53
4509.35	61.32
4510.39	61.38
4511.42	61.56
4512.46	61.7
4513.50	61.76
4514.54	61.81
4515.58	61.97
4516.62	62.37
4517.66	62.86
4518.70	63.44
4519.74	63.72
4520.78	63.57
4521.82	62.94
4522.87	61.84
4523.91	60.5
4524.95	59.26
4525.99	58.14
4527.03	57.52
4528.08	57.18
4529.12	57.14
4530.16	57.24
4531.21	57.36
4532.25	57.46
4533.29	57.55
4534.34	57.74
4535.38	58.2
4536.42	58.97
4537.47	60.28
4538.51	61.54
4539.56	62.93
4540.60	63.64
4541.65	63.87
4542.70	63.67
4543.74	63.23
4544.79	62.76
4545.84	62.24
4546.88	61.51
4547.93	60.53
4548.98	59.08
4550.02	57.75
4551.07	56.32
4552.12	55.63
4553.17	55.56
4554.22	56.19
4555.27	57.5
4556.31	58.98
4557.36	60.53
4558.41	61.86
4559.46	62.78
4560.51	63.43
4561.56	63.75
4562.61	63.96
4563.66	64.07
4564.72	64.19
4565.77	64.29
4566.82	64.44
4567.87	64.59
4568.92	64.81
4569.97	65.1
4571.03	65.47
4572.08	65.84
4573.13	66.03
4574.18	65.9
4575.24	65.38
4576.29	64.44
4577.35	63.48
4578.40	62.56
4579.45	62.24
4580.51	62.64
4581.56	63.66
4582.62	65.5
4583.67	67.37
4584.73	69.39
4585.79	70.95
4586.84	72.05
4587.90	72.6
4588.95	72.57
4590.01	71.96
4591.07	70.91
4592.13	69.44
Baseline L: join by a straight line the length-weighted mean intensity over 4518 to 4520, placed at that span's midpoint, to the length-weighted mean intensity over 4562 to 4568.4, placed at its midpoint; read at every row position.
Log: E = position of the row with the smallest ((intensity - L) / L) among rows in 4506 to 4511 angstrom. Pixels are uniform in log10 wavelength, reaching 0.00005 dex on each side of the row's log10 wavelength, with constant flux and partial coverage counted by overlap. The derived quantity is 4509.35 angstrom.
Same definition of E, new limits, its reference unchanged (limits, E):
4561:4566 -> 4561.56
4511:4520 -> 4511.42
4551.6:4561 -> 4553.17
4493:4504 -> 4493.80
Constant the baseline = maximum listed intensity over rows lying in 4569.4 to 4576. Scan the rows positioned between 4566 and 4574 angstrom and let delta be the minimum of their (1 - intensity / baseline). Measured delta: 0.00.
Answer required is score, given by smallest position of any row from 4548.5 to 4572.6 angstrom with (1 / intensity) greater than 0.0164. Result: 4548.98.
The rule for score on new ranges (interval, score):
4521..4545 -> 4523.91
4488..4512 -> 4488.63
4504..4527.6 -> 4523.91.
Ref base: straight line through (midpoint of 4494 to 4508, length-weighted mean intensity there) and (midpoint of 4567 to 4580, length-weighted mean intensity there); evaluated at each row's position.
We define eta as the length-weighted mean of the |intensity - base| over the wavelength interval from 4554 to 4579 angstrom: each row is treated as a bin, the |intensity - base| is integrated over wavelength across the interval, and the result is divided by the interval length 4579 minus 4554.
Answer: 1.7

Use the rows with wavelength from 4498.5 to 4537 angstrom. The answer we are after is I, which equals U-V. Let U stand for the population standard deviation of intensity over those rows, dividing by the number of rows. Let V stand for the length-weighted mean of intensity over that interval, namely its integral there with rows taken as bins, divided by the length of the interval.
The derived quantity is -58.5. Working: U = 2.9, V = 61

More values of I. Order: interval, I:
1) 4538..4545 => -62.3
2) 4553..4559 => -56.4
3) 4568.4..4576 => -65.1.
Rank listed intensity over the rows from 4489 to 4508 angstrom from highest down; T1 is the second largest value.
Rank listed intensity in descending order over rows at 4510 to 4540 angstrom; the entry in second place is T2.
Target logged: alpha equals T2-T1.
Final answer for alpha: -2.7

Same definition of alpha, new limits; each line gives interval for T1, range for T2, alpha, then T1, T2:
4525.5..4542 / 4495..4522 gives 2.6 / 63.64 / 66.28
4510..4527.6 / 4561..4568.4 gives 0.9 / 63.57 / 64.44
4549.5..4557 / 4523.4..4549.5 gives 5.9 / 57.75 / 63.67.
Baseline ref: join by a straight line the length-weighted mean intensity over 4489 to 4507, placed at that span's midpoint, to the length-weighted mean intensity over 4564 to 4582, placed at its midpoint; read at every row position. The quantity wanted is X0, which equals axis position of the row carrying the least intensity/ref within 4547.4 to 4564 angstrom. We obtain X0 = 4553.17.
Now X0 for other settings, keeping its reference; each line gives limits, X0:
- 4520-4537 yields 4529.12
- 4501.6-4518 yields 4509.35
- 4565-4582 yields 4579.45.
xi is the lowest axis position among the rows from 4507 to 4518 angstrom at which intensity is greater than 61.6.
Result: 4507.27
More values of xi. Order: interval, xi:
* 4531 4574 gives 4539.56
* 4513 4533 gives 4513.50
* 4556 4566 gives 4558.41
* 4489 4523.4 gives 4492.77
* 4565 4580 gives 4565.77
